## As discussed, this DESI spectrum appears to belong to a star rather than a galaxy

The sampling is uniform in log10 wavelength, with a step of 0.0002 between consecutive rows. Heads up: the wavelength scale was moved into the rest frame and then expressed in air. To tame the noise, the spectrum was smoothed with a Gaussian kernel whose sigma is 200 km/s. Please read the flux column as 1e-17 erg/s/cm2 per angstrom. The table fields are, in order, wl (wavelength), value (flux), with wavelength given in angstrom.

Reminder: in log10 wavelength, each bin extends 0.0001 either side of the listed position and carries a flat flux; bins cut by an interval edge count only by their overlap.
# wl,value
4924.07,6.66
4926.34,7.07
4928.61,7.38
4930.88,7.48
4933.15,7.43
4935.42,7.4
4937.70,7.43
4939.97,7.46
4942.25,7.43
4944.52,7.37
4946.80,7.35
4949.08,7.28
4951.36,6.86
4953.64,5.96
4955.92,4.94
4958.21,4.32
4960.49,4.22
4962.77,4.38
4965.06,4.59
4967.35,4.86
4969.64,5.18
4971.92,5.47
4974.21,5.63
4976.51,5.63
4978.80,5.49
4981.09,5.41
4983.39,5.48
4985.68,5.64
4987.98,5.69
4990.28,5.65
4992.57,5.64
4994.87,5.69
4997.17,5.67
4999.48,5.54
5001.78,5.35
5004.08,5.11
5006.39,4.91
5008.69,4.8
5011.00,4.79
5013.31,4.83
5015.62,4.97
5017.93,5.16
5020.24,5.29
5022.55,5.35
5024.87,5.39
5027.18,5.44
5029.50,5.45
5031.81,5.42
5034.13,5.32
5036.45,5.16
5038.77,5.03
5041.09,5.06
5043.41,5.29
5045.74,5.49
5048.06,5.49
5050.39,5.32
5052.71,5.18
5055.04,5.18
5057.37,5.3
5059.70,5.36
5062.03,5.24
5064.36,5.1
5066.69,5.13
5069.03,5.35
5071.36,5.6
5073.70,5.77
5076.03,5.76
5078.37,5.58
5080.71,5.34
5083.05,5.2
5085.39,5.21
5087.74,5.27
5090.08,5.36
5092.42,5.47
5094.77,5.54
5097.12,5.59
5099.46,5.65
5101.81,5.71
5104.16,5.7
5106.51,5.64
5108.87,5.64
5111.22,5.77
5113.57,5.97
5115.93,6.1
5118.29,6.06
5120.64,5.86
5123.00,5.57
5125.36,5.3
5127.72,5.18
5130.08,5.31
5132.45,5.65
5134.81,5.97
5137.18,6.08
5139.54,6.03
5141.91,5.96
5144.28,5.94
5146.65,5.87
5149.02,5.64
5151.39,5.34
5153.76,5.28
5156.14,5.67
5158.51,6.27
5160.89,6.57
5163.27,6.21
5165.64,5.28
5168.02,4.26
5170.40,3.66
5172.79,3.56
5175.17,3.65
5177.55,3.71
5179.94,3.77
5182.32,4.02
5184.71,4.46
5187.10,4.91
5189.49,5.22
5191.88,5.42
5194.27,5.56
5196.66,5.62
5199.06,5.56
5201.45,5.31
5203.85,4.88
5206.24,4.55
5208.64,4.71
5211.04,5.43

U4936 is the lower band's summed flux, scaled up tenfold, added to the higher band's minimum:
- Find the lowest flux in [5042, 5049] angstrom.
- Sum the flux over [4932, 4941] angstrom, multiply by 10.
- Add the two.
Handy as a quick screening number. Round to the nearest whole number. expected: 302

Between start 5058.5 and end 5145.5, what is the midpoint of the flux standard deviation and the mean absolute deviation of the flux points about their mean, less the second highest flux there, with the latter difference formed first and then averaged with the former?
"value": -2.77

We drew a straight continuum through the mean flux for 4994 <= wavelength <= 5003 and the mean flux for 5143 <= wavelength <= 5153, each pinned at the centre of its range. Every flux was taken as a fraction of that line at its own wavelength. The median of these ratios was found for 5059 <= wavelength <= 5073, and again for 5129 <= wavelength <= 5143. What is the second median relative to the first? 1.11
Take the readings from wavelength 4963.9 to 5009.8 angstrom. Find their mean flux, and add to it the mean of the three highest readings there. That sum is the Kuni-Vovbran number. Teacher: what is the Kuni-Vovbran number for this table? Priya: 11.1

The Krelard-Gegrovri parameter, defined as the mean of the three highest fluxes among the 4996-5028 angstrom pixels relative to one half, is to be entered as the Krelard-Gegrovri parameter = 11.1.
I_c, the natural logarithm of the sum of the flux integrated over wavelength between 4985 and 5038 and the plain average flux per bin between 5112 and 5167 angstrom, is 5.66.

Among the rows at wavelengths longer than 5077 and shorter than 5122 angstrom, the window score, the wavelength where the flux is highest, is 5115.93 angstrom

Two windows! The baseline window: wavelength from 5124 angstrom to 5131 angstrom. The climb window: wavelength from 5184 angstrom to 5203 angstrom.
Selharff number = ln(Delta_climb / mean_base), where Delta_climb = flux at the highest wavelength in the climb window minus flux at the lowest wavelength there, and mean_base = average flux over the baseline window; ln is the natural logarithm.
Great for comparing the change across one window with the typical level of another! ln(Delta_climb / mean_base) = -1.8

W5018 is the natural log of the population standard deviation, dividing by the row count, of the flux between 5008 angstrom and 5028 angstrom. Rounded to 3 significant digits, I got -1.37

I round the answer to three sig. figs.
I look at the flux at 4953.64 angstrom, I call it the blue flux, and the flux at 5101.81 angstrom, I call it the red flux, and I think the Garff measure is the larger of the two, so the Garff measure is 5.96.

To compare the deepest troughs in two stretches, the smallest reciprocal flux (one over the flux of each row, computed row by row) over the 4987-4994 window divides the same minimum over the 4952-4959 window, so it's 0.955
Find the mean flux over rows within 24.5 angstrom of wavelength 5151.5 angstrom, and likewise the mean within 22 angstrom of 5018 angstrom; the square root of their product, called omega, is 5.3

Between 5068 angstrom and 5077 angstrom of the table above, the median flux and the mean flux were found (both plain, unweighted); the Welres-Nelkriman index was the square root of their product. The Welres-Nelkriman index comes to 5.65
